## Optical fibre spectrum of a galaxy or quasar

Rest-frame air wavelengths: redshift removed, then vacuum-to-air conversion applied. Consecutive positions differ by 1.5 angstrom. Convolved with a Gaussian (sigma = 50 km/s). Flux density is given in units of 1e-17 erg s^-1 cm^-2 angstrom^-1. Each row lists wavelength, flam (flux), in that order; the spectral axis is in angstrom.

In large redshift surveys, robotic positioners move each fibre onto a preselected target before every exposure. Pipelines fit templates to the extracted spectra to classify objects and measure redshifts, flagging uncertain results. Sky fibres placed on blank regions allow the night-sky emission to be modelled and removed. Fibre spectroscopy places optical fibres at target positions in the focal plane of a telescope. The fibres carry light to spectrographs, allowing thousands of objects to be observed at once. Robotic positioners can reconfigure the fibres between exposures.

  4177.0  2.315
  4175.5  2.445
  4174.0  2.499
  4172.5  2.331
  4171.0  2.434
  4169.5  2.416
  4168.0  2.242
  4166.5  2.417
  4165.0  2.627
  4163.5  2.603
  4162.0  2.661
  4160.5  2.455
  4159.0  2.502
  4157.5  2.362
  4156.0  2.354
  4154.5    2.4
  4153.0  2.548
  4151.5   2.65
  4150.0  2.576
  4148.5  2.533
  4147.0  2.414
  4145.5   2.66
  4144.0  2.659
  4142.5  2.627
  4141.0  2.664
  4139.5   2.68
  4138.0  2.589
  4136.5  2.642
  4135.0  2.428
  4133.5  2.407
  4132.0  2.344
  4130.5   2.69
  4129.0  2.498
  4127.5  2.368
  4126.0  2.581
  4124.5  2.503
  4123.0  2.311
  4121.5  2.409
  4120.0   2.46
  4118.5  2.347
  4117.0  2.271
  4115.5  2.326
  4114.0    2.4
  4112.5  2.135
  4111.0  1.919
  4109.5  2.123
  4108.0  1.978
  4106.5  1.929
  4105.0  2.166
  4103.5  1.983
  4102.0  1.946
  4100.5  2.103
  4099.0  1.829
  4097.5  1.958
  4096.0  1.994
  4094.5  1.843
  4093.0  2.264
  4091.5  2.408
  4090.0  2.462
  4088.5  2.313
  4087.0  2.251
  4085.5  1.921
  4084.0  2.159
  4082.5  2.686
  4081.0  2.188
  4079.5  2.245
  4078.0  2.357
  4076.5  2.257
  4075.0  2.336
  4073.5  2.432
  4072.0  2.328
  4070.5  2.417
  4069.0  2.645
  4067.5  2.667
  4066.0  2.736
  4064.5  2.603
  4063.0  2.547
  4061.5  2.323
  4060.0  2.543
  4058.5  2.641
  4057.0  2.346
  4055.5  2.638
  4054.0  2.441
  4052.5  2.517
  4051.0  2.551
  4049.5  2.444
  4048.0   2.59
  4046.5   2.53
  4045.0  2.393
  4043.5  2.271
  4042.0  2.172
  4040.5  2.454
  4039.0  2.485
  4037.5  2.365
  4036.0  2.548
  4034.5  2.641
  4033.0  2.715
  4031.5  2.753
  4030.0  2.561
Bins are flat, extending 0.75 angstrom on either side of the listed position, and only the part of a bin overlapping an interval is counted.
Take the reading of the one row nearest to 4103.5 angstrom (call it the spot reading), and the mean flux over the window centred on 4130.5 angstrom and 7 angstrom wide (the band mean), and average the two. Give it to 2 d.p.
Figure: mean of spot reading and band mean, 2.22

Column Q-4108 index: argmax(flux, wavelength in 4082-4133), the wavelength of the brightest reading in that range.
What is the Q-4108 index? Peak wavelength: 4130.5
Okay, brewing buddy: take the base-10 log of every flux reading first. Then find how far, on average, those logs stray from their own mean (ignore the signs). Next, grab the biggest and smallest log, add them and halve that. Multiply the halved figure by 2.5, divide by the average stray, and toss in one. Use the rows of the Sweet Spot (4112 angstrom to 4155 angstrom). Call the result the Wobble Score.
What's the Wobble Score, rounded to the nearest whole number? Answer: 45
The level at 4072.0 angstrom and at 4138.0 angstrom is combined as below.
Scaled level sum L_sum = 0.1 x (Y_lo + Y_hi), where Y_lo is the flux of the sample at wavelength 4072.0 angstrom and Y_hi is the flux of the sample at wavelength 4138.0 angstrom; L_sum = 0.492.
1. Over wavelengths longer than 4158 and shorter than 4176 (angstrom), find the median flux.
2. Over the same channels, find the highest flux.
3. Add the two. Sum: 5.11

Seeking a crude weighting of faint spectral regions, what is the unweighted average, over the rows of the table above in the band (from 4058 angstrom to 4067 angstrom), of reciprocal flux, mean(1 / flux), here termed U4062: 0.391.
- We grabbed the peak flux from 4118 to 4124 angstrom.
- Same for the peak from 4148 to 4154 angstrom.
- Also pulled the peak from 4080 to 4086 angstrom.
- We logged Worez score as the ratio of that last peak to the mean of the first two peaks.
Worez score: 1.05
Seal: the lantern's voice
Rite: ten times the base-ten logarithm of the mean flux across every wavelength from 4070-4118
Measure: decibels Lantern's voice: 3.39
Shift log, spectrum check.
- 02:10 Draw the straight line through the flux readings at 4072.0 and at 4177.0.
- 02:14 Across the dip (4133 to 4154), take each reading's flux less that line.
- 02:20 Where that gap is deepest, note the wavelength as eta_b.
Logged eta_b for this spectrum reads 4133.5 angstrom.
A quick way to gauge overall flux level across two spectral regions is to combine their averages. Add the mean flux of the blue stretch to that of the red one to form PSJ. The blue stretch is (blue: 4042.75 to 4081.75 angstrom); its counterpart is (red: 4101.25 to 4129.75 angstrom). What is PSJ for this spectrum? 4.71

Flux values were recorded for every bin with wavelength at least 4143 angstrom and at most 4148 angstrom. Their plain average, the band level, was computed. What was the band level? 2.58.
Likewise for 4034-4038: 2.52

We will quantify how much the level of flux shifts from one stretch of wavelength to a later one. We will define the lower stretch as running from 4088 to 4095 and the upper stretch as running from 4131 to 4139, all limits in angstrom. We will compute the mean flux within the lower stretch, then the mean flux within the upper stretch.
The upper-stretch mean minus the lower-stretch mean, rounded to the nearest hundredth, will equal 0.22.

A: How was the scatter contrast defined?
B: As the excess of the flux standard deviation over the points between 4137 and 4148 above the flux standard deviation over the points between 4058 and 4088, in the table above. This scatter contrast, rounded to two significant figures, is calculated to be -0.12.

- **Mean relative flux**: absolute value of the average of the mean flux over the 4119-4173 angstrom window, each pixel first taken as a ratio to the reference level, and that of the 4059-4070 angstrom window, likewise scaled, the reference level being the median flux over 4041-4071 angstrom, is 1.00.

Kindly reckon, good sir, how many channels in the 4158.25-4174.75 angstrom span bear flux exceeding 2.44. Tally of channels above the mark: 6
